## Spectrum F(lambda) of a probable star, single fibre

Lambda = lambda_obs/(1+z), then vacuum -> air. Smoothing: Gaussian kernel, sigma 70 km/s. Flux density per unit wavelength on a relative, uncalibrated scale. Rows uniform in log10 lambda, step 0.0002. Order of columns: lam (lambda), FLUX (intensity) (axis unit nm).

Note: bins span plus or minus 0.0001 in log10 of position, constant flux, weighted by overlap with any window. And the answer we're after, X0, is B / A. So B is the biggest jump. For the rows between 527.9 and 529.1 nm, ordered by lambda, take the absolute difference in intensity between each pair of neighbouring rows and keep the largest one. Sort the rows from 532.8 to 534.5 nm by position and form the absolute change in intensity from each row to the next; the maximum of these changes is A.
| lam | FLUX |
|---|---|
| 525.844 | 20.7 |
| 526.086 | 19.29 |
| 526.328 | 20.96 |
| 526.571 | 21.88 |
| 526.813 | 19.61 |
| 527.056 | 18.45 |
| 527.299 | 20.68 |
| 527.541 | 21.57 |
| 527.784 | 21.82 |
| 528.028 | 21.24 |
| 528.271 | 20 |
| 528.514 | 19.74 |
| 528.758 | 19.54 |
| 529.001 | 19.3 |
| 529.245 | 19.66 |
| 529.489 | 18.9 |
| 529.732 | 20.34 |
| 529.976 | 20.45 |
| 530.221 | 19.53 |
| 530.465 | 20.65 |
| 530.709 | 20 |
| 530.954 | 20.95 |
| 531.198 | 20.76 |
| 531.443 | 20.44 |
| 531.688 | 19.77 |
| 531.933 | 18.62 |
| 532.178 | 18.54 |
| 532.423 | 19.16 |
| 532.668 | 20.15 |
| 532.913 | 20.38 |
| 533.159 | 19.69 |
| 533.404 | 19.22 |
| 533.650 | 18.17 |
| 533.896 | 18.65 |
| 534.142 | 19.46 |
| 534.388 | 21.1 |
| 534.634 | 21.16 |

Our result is 0.8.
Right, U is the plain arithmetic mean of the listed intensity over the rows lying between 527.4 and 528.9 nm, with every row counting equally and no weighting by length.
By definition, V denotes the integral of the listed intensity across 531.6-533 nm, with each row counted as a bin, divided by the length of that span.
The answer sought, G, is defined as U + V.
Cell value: 40.1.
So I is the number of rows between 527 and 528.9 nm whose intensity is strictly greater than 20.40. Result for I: 4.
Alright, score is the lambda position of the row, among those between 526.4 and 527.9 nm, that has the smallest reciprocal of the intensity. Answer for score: 526.571 nm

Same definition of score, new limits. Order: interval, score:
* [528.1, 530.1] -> 529.976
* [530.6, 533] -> 530.954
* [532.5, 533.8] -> 532.913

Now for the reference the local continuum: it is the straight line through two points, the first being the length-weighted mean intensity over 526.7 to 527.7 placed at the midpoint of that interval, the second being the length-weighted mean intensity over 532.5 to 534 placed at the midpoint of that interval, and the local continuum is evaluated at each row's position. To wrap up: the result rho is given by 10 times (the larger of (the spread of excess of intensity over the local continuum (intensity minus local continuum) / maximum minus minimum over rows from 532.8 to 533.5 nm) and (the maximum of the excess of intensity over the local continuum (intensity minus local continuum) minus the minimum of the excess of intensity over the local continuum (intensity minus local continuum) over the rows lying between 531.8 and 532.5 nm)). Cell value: 11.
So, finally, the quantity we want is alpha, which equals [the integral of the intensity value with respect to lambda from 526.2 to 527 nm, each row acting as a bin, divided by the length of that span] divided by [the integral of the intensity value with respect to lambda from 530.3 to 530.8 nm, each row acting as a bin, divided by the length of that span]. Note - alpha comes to 1.02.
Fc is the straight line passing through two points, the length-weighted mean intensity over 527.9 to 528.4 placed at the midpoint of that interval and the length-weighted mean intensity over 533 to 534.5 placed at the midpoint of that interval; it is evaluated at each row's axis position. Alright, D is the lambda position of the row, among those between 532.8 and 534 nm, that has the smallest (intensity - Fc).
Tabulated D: 533.650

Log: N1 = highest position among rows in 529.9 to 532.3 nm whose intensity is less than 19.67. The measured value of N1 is 532.178 nm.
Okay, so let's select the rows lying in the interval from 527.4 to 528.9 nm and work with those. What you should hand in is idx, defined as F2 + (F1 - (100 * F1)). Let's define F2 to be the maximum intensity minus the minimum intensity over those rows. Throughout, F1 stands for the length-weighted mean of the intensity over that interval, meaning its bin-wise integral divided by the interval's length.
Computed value -2041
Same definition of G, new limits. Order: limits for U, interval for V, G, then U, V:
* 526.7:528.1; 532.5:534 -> 39.9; 20.56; 19.4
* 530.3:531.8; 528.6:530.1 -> 40.1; 20.43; 19.7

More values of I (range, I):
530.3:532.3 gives 4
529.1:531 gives 3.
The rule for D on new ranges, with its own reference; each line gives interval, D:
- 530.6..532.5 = 532.178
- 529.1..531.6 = 529.489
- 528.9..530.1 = 529.489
